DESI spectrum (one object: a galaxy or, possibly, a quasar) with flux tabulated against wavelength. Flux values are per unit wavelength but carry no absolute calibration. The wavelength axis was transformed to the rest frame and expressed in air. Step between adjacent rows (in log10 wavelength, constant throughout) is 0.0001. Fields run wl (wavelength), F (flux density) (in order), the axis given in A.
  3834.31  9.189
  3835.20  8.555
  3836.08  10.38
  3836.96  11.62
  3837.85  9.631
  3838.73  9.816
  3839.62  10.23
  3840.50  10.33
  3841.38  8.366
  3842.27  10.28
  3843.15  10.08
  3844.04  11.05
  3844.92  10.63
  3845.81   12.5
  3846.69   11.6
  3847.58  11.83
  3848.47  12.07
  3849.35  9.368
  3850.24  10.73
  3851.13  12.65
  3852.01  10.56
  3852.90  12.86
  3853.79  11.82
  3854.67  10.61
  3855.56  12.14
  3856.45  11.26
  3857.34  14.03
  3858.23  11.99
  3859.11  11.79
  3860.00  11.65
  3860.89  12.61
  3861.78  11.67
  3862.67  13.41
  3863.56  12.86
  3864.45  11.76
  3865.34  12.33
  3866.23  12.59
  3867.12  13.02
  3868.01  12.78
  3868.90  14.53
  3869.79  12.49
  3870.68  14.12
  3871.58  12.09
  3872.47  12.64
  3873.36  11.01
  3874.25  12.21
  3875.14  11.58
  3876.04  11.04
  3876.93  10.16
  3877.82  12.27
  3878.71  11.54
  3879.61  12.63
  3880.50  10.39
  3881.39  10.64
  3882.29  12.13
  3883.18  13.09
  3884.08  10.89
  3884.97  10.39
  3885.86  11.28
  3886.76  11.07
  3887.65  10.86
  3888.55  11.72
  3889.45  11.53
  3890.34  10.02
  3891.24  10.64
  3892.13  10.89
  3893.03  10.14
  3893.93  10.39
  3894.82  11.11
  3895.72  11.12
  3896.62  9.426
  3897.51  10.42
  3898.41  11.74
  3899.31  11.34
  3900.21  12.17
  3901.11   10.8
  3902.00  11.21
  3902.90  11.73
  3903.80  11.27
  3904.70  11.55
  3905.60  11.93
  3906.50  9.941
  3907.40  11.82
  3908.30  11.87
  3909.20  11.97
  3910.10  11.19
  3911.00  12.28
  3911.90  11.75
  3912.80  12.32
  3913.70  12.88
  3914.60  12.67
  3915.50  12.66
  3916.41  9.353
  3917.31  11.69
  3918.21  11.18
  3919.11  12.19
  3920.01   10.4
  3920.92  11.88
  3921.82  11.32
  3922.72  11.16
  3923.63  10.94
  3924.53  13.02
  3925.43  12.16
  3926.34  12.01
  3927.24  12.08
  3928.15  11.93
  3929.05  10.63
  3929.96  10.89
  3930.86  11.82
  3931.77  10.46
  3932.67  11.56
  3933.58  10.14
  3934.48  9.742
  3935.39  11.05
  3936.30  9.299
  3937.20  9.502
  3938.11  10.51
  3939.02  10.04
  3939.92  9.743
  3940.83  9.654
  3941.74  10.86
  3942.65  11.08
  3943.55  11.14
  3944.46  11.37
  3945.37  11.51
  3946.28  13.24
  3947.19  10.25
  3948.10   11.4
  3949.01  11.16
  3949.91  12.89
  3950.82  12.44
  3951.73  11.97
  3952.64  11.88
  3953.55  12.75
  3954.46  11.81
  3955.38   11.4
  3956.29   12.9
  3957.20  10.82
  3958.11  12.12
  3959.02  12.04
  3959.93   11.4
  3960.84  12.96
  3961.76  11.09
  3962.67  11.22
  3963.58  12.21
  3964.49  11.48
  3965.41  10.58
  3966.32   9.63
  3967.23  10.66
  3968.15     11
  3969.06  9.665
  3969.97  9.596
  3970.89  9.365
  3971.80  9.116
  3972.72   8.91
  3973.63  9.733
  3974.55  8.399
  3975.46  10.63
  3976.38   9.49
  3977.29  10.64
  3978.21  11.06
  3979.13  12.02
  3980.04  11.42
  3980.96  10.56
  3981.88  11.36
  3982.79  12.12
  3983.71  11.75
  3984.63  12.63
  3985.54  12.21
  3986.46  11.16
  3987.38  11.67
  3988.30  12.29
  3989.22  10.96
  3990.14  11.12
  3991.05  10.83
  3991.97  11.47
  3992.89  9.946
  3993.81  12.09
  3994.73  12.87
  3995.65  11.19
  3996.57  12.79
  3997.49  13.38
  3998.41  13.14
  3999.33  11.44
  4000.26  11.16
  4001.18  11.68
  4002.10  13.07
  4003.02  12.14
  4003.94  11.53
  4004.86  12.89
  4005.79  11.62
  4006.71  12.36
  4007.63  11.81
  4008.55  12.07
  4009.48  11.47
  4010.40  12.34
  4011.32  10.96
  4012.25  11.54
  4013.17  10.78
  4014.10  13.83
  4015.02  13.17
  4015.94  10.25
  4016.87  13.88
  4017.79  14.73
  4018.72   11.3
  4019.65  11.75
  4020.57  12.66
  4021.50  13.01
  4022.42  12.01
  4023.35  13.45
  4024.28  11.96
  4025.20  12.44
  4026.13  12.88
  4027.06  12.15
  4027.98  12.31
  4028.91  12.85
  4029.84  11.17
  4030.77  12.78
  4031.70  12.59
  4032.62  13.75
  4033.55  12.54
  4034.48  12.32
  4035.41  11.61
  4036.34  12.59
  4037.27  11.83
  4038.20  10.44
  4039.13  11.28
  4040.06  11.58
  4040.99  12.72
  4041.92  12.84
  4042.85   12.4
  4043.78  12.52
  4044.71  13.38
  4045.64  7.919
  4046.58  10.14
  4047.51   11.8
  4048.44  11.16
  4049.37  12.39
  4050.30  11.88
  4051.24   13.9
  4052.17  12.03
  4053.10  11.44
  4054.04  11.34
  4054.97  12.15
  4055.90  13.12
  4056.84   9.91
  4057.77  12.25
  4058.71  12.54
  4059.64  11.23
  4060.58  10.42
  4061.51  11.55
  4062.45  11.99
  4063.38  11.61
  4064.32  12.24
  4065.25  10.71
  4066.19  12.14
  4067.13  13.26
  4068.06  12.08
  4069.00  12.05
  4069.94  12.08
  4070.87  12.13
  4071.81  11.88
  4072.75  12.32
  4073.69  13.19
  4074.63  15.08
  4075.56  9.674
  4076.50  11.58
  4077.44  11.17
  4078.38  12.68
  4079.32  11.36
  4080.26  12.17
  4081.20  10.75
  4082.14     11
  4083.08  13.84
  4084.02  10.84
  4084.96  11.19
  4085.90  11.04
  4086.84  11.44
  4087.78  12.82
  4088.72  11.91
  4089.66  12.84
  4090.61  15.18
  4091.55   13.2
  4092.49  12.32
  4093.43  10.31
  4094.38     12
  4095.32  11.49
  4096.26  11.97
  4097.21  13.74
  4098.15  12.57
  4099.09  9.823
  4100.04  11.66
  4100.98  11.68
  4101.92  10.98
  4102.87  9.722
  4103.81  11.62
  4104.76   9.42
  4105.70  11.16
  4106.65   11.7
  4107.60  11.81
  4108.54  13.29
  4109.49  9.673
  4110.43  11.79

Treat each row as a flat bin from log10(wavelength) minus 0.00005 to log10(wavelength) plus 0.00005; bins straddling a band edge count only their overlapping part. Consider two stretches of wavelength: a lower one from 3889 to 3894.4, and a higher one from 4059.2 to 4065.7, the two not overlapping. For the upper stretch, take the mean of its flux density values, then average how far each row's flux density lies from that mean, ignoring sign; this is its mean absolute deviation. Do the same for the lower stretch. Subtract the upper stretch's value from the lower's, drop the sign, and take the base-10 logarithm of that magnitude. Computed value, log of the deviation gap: -1.0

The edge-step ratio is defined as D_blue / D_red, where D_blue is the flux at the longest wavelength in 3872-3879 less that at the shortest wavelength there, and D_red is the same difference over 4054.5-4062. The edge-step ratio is 1.8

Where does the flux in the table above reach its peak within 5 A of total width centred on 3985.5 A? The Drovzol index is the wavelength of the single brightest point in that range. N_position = 3984.63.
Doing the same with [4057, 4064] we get 4058.71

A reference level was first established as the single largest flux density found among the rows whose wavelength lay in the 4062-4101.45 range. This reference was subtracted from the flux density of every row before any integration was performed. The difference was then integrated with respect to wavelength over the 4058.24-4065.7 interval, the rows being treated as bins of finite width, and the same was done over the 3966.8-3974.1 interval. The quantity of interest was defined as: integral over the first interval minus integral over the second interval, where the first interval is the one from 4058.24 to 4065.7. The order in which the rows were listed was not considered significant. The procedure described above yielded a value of 12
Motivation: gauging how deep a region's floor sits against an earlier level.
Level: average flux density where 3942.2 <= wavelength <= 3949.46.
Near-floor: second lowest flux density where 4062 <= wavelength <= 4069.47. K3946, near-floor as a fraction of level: 1.02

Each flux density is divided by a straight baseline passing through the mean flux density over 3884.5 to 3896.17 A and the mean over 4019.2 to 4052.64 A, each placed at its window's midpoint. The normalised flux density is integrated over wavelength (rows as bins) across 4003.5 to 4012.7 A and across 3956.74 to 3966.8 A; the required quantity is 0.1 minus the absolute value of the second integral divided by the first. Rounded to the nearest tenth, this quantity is -1.0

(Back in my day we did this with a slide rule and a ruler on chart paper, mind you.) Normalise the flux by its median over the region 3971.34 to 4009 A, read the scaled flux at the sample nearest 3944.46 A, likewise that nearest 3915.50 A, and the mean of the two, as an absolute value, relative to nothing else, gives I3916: 1.04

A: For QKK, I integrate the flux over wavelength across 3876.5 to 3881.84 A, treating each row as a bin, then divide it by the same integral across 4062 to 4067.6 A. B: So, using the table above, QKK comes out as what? 0.90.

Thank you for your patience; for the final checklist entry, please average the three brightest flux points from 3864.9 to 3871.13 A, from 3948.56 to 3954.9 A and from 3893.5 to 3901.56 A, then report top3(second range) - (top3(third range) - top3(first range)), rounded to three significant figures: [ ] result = 14.8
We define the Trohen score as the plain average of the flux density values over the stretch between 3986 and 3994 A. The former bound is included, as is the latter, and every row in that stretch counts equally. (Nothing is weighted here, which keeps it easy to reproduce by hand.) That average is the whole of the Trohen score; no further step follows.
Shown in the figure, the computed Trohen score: 11.3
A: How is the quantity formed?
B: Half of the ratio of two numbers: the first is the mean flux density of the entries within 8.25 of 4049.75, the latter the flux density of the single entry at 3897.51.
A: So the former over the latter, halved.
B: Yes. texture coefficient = 0.57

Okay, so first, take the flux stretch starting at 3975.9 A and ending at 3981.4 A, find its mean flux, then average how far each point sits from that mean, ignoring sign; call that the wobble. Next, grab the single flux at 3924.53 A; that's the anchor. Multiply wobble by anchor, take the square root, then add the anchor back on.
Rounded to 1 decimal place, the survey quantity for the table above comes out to 15.9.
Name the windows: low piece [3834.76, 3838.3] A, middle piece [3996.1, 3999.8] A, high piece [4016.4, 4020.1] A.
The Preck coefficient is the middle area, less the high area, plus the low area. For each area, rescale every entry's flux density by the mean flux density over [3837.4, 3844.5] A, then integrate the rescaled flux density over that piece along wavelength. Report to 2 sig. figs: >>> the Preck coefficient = 3.5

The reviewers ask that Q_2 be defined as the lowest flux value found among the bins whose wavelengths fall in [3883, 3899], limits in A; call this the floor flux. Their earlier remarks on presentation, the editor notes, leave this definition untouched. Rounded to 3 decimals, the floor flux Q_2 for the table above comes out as 9.426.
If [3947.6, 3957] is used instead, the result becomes 11.160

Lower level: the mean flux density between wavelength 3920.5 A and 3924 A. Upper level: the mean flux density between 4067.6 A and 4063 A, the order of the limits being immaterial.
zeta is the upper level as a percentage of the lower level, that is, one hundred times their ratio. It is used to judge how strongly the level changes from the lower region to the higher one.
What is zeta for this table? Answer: 106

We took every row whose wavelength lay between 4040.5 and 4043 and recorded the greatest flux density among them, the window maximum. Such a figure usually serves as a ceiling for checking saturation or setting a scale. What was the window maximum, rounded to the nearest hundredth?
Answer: 12.84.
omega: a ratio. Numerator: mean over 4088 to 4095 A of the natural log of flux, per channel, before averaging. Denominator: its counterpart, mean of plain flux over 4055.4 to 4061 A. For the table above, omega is 0.218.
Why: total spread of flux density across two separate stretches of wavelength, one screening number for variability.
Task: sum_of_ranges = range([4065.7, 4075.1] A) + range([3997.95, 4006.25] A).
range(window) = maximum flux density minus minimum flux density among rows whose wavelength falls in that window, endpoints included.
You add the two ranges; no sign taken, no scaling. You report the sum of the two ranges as 5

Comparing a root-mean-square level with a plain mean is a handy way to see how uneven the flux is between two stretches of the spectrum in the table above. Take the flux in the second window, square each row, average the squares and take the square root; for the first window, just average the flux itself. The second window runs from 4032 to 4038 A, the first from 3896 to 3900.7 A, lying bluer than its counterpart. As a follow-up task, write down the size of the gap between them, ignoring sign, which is 1.4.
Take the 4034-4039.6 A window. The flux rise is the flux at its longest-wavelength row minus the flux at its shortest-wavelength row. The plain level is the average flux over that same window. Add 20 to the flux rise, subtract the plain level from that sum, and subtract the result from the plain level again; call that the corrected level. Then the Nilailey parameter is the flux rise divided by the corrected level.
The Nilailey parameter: -0.2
